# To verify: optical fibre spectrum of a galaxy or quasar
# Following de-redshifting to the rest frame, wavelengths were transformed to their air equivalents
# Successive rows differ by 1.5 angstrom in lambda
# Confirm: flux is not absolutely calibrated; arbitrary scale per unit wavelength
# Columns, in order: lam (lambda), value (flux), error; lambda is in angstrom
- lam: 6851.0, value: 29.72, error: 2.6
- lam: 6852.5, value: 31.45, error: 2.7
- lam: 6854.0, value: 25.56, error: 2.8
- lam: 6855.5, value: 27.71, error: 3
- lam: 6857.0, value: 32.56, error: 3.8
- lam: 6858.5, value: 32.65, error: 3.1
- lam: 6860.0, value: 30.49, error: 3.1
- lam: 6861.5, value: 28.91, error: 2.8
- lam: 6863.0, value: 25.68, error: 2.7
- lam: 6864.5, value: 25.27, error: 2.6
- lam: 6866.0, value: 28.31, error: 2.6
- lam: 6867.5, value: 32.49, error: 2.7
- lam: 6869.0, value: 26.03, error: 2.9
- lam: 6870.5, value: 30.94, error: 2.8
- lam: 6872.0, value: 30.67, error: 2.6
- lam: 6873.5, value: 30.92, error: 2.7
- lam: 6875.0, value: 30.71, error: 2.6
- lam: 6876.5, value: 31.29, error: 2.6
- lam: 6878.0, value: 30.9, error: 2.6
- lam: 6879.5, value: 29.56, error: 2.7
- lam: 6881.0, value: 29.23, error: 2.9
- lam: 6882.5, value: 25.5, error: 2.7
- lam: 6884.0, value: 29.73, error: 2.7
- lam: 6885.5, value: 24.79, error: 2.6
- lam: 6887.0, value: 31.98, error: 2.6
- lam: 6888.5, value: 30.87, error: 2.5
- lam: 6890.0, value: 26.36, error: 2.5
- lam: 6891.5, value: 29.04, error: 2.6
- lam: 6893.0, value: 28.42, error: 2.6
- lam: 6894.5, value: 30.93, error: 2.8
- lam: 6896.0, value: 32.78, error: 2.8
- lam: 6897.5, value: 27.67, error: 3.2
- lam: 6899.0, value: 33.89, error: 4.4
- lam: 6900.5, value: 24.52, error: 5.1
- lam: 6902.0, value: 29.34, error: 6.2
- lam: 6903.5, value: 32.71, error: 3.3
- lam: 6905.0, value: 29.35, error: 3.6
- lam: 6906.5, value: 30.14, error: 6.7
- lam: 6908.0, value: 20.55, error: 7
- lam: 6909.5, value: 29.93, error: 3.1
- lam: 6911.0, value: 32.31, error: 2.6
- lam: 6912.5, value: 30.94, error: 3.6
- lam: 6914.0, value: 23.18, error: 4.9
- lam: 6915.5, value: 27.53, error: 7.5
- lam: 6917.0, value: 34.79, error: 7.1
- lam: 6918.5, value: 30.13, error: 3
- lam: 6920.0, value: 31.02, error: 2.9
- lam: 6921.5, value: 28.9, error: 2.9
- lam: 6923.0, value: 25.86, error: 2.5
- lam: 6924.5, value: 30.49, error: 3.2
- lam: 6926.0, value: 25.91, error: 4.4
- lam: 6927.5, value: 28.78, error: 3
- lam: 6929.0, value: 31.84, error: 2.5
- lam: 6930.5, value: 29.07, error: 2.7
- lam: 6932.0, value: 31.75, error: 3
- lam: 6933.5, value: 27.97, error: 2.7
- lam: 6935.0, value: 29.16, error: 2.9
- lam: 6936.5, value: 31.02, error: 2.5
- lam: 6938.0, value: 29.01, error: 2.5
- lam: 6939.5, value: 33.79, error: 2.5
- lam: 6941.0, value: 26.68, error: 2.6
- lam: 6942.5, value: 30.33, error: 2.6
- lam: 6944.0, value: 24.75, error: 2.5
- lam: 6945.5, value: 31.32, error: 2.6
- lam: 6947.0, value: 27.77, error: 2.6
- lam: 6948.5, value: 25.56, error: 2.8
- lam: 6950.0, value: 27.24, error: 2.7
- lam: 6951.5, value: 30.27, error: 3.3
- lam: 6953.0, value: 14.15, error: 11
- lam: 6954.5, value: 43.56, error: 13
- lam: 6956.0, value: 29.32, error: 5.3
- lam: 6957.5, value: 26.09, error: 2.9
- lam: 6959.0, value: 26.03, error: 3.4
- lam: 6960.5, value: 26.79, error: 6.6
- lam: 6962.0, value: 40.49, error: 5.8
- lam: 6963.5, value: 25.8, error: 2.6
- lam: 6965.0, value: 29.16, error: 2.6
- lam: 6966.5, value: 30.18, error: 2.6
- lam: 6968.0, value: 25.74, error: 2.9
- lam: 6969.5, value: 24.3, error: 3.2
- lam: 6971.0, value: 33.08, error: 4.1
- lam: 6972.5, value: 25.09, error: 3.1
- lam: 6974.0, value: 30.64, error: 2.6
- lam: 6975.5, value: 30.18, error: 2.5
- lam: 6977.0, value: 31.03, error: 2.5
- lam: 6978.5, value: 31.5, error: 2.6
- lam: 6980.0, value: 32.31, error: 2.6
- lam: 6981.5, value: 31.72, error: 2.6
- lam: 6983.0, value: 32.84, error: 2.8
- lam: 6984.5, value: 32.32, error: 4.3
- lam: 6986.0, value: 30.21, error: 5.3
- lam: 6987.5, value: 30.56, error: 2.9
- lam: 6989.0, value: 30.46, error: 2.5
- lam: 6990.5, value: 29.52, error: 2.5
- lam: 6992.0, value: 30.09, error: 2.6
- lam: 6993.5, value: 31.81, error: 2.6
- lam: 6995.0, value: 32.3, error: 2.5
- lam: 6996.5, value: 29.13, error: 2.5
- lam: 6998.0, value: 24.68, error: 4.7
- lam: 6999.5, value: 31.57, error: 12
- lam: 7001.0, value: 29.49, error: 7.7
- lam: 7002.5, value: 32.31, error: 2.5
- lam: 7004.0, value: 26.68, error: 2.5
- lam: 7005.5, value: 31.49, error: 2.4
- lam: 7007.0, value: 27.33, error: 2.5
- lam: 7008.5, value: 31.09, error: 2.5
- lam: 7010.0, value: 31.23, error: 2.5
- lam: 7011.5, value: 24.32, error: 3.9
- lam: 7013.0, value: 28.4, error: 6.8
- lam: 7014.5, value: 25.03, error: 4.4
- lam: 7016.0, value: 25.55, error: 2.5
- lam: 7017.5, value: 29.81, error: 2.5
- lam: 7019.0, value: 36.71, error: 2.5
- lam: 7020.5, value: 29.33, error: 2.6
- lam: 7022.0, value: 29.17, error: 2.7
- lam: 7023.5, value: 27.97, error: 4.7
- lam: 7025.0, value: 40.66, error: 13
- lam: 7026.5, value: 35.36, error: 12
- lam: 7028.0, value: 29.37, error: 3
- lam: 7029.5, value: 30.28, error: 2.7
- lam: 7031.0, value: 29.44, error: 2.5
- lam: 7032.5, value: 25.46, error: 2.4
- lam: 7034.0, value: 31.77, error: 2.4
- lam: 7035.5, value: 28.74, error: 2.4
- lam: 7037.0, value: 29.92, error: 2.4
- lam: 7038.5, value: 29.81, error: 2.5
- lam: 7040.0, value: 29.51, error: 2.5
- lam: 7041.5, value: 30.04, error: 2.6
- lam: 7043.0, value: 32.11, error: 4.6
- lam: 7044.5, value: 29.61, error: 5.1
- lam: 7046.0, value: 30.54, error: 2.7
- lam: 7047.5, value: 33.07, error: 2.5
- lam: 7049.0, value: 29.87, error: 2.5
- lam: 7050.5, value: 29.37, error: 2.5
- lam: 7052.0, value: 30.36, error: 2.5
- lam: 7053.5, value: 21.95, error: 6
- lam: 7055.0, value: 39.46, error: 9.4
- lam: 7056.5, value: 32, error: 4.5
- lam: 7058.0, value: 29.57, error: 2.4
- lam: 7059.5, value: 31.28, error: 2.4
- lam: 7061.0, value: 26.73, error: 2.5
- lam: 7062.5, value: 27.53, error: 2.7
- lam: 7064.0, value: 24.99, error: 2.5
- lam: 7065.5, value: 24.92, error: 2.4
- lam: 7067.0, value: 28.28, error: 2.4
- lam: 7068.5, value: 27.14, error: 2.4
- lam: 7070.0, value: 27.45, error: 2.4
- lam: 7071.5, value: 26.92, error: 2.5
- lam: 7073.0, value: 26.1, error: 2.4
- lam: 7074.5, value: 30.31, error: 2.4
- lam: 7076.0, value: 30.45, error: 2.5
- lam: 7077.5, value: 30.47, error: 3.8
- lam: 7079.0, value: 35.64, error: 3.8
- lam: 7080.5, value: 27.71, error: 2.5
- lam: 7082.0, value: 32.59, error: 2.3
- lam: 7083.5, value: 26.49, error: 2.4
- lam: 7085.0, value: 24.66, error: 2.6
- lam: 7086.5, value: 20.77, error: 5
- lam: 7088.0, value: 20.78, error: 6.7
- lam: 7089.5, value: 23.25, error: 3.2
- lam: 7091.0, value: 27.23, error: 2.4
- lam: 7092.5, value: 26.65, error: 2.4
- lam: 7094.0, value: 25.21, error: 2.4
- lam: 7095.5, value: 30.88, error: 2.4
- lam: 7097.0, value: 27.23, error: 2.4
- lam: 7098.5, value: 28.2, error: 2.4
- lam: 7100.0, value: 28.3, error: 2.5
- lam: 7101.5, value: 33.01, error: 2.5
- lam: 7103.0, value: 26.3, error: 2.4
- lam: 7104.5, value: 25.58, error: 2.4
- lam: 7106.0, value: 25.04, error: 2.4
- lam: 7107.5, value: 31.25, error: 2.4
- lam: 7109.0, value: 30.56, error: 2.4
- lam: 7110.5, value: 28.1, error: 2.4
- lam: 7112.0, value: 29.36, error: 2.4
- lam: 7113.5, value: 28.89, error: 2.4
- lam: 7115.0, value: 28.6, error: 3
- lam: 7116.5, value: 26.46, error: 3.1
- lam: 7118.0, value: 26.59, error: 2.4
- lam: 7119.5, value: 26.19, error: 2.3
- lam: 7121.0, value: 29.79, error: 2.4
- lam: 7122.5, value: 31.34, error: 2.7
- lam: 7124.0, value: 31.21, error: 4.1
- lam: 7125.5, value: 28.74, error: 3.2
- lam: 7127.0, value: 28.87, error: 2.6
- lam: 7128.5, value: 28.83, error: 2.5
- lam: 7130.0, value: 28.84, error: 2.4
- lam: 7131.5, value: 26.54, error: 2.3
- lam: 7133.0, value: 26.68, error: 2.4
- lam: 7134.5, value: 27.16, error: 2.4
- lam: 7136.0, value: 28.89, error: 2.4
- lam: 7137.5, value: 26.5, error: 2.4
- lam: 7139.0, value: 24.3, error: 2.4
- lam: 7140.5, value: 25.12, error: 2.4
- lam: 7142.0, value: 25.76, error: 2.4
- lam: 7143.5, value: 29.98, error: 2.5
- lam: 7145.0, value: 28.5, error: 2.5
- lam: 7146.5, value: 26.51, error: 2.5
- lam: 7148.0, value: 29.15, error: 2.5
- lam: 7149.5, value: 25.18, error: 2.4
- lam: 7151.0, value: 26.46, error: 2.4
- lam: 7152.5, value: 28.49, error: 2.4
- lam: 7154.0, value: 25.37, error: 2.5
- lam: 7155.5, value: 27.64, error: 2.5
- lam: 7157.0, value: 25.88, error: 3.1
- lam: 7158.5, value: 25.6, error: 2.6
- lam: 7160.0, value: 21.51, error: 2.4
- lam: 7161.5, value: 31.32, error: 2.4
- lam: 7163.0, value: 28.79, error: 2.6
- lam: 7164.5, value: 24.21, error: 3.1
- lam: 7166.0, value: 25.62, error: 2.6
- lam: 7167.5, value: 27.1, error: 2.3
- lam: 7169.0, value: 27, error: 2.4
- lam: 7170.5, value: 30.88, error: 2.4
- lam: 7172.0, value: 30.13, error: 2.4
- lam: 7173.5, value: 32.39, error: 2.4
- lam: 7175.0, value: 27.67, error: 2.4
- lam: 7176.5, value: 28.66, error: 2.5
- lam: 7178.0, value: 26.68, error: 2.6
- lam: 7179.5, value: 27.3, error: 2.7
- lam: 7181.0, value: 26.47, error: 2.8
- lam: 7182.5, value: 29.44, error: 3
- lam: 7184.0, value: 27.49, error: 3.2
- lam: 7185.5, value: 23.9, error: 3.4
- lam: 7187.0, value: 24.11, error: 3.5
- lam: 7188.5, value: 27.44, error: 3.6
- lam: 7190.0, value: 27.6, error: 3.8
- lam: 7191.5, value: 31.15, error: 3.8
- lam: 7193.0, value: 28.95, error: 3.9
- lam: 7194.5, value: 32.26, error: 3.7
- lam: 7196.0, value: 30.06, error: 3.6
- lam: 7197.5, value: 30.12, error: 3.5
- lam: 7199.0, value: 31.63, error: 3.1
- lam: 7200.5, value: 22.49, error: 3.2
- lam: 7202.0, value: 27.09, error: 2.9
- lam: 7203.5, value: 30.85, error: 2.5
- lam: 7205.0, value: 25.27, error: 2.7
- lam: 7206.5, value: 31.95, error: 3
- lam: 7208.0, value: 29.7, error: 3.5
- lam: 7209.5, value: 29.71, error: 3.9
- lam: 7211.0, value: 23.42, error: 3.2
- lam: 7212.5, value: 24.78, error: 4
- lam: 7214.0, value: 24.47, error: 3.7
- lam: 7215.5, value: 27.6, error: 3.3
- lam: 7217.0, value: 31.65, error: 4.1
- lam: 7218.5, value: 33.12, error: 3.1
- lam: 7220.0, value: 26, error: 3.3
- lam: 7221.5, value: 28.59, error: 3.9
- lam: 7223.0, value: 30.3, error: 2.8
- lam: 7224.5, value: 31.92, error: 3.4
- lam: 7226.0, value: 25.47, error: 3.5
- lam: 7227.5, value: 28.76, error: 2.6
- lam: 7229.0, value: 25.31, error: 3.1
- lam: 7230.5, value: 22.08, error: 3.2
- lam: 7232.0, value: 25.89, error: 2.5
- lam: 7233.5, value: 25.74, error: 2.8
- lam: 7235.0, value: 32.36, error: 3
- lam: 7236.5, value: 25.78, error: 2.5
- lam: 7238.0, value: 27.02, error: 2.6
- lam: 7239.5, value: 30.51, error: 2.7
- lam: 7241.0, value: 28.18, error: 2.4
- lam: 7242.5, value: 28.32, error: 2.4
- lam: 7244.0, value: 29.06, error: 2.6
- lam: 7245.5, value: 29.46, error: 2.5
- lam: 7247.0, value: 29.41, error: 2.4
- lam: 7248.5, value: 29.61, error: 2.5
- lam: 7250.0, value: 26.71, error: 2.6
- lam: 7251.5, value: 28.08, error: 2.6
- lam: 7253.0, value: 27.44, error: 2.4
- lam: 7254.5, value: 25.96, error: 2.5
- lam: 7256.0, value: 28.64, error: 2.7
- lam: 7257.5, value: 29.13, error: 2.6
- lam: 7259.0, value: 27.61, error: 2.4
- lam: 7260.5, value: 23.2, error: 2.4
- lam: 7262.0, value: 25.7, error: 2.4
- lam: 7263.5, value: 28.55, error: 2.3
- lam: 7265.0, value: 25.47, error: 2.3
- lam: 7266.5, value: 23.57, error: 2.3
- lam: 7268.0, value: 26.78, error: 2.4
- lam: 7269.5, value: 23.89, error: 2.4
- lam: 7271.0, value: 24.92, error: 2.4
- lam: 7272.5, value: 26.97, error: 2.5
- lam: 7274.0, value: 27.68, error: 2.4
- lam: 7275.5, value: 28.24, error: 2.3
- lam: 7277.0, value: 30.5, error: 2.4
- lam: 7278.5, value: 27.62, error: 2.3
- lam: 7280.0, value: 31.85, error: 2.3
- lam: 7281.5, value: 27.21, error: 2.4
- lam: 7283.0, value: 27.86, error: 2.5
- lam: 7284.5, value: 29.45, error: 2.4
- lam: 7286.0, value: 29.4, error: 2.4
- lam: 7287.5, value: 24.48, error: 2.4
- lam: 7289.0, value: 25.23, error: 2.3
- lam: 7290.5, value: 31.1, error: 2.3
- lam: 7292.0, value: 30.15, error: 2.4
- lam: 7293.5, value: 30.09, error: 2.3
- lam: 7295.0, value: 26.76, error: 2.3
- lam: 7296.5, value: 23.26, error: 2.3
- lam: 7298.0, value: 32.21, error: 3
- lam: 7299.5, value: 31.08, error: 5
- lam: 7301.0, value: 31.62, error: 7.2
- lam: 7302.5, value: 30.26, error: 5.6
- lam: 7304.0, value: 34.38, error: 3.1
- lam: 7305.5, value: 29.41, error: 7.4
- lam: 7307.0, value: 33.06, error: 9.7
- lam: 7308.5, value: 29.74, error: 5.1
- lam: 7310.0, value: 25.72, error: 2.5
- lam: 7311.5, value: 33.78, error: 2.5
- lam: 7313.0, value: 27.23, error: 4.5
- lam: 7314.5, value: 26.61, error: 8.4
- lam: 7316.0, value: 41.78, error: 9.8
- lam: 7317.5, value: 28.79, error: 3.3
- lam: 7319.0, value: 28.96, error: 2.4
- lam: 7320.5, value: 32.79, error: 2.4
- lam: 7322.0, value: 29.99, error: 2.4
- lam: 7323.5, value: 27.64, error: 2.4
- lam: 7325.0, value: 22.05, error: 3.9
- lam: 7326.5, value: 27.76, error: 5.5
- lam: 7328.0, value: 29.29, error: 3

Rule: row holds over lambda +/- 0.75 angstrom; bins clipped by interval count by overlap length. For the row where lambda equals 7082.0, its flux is 32.59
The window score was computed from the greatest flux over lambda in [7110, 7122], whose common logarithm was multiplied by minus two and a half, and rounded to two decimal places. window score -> -3.69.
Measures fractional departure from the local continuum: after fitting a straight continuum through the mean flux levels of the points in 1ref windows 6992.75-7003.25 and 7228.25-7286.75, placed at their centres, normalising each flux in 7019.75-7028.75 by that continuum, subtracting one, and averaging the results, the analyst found 0.07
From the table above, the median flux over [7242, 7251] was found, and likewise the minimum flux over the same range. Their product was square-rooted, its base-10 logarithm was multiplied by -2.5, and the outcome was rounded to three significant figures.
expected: -3.62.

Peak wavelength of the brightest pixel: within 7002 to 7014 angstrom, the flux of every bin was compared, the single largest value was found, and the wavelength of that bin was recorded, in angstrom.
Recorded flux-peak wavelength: 7002.5 angstrom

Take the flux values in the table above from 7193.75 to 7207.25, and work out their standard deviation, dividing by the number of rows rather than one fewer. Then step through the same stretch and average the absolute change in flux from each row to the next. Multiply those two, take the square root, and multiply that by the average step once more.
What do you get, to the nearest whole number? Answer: 15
